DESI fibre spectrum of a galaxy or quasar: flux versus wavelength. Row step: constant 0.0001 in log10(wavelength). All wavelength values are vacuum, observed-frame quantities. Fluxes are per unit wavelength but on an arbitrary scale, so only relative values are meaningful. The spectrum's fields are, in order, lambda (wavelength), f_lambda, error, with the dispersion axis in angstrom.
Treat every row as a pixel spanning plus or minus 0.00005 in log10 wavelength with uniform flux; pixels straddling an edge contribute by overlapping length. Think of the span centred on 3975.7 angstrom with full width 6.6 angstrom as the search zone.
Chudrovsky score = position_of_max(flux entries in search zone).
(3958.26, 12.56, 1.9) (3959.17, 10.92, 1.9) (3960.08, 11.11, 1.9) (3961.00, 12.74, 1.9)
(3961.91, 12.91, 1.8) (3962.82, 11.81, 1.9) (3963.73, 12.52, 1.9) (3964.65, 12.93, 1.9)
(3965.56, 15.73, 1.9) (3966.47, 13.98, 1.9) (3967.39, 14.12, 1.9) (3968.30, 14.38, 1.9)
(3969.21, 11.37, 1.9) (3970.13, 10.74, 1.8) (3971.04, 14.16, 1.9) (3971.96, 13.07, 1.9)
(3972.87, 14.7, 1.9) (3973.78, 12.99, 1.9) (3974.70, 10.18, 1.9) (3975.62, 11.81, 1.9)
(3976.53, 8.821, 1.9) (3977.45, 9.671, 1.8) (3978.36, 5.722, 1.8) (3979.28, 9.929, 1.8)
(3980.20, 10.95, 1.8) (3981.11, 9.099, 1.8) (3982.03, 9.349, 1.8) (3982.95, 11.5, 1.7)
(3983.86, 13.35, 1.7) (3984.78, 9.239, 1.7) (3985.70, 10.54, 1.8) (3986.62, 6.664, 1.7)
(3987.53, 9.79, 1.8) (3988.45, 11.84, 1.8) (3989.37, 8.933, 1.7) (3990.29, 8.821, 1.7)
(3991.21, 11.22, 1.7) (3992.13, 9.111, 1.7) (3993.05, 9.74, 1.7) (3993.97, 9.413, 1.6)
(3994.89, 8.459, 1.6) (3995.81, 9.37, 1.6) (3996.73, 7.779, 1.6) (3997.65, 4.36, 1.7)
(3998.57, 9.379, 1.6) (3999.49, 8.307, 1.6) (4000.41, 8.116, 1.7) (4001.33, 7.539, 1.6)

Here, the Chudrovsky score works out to 3972.87 angstrom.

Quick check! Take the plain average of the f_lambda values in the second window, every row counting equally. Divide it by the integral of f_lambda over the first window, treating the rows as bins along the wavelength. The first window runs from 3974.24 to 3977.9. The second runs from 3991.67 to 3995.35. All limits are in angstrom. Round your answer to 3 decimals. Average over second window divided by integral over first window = 0.248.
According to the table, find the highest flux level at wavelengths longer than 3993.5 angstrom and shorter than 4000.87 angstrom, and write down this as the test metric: 9.413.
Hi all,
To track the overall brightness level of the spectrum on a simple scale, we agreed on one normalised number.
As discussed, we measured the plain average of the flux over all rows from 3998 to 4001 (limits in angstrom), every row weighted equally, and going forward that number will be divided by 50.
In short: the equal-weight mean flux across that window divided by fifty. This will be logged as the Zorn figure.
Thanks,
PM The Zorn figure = 0.17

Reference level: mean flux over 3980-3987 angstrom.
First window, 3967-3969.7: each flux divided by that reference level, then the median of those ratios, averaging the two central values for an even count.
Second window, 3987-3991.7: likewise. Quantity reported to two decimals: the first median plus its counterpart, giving 2.37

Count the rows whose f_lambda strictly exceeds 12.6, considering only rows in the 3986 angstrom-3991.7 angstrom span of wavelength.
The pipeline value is 0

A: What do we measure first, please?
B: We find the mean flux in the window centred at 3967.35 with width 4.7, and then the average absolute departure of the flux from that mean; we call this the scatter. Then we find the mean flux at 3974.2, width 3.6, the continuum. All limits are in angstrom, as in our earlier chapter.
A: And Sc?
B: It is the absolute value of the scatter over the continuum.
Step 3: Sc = 0.08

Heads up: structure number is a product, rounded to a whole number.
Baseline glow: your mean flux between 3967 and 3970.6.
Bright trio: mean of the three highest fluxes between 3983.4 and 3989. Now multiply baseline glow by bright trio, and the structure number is 151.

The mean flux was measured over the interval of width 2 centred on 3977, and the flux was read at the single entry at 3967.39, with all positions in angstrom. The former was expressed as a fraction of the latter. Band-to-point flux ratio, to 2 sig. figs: 0.65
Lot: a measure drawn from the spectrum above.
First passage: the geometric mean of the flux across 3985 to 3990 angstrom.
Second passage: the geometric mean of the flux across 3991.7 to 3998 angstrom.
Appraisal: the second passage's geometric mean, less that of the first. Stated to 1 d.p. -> -1.3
